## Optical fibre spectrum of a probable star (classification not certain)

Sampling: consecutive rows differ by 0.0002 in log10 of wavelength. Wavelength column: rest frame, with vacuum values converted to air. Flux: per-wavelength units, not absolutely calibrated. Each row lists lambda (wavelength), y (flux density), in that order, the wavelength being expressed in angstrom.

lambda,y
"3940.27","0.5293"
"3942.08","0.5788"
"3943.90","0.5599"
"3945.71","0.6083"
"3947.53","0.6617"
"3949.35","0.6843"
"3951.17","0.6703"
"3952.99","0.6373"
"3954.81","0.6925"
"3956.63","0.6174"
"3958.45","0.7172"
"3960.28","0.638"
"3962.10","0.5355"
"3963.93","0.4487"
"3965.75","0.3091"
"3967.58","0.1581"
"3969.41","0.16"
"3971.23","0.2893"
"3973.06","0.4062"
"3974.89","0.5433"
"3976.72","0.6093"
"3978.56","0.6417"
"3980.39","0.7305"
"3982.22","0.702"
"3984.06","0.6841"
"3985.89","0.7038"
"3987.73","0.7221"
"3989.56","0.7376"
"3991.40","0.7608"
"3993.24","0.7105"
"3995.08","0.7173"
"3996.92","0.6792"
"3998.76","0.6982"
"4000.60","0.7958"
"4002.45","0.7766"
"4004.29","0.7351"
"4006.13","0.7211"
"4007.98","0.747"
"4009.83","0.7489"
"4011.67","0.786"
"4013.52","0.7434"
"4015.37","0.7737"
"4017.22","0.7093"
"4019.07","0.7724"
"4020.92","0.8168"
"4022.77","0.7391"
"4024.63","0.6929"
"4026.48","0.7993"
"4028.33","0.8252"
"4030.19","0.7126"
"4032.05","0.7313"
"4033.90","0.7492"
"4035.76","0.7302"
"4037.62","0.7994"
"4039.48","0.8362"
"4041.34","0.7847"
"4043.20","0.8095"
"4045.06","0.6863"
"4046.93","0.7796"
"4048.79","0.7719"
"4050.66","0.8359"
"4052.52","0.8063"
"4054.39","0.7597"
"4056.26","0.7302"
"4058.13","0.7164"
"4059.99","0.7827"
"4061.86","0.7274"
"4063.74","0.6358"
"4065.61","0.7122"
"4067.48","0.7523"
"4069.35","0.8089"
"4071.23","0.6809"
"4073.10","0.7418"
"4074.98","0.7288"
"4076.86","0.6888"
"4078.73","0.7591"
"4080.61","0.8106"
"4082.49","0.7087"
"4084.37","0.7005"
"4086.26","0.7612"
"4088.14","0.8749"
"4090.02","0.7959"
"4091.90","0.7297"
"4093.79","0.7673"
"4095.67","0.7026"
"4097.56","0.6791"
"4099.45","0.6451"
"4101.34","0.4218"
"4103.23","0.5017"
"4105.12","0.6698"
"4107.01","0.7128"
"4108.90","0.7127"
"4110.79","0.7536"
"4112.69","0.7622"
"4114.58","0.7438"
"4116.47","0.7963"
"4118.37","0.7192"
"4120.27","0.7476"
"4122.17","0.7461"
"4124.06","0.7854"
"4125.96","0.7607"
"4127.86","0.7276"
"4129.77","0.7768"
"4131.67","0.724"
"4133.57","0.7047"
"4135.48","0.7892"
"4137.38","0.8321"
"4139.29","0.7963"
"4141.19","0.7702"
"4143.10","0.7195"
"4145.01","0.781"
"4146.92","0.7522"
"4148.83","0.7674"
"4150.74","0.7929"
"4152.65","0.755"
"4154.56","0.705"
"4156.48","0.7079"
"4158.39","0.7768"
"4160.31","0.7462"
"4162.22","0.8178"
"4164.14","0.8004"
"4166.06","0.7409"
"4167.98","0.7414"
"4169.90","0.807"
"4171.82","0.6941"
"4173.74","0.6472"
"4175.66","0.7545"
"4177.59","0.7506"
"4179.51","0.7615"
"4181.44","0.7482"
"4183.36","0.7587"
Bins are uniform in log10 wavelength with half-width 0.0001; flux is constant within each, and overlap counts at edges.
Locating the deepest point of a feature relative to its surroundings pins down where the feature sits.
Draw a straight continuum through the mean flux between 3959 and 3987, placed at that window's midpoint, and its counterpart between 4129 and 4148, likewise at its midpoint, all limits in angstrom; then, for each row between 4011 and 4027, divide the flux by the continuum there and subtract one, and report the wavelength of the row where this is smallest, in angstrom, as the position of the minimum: 4024.63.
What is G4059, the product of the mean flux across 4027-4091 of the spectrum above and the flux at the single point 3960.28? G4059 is 0.48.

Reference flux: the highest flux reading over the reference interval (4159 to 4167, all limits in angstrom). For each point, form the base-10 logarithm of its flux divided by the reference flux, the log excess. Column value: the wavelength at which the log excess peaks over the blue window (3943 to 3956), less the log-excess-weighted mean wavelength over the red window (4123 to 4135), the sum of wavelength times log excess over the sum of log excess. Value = -175.1 angstrom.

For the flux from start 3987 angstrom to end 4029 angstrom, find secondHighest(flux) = 0.8168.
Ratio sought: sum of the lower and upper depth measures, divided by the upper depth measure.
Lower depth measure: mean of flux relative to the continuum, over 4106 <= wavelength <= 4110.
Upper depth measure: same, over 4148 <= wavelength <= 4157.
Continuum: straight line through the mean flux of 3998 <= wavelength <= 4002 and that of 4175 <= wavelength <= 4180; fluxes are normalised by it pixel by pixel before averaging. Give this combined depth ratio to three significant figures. 1.96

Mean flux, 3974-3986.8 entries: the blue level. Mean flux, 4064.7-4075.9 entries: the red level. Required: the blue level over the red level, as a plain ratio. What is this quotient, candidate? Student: 0.89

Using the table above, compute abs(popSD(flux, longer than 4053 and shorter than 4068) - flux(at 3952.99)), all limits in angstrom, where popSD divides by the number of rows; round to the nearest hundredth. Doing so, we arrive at 0.60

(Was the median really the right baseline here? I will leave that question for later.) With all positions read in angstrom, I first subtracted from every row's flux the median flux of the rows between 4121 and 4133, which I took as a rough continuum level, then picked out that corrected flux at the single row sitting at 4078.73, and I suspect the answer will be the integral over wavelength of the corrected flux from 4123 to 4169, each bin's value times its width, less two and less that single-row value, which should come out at -1.6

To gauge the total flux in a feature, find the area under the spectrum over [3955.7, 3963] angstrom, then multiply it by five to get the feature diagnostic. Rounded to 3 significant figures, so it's 22.9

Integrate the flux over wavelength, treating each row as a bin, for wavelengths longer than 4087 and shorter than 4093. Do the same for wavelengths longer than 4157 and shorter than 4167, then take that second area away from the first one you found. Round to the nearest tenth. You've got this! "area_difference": -2.9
